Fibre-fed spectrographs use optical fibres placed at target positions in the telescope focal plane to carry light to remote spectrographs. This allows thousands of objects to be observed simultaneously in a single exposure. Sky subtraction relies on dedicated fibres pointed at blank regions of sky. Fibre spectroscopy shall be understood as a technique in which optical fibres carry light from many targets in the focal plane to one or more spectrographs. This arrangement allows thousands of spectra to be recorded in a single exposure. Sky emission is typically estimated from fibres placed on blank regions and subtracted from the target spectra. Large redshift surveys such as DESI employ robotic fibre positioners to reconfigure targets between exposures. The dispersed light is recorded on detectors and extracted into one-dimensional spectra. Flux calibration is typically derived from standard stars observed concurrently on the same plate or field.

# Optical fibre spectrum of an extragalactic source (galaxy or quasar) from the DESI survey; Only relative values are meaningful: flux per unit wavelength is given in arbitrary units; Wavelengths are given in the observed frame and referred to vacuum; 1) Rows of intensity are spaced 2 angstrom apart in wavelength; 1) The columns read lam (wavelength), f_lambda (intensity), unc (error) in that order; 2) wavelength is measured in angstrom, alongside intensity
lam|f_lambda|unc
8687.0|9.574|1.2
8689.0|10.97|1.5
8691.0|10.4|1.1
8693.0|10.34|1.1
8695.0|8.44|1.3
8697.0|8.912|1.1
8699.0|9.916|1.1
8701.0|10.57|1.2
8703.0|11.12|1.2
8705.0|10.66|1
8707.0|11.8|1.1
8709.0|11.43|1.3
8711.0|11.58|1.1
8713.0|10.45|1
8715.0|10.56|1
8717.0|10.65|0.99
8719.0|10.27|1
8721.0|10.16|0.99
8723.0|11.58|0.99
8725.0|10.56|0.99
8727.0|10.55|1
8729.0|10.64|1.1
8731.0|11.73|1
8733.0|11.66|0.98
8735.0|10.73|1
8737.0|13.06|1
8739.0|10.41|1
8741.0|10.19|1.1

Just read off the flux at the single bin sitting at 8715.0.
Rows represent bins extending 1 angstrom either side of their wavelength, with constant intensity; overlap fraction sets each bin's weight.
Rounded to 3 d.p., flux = 10.560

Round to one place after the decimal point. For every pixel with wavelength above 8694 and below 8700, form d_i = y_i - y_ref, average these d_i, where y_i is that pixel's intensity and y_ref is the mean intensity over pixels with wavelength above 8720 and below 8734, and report -1.9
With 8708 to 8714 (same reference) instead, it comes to 0.2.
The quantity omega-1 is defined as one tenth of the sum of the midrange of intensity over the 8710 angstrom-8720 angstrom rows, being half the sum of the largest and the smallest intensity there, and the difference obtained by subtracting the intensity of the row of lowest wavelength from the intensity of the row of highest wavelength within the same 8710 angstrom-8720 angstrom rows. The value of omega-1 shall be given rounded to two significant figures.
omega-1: 0.96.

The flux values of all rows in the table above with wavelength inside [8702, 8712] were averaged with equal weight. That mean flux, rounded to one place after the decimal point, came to 11.3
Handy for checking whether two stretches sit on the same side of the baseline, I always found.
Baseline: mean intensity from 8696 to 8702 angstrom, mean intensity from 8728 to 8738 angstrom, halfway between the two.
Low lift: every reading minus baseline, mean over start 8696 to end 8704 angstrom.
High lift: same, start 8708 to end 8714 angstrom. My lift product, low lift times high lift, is -0.26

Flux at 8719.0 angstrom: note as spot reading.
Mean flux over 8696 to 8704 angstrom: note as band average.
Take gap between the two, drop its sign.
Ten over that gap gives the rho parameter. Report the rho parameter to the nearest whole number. 71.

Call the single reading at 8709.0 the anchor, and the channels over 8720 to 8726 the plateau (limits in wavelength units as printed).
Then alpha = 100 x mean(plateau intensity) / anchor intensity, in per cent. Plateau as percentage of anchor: 94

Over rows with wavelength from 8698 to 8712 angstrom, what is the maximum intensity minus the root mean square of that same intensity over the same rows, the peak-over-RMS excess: 0.77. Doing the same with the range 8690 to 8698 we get 0.84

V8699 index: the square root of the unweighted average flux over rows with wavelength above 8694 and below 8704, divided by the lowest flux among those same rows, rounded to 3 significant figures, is 0.371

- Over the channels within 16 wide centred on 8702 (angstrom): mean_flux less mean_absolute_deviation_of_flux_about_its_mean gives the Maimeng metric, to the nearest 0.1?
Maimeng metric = 9.4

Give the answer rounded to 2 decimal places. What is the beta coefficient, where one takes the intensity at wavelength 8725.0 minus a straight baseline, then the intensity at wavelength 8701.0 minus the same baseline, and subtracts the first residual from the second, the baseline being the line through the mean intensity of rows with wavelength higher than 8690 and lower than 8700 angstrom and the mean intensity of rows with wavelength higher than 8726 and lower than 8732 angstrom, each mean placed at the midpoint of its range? 0.98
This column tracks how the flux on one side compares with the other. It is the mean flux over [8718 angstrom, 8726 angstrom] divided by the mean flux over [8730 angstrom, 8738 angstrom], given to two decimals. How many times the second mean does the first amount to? 0.90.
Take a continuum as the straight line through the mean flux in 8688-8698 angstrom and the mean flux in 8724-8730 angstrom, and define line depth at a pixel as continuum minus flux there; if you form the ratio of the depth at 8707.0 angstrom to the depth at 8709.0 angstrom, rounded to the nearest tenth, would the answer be 1.3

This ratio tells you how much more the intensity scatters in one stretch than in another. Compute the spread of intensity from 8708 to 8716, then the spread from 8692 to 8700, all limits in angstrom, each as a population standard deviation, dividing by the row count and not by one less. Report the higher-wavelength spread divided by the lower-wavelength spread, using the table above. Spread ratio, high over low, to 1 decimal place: 0.7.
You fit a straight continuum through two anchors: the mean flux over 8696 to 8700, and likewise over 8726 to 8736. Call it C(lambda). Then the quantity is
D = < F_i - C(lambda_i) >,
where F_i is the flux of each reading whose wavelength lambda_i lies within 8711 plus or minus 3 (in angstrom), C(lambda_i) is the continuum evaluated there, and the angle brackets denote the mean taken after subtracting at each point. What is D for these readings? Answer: 1.1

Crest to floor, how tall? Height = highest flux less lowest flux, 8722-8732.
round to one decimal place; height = 1.2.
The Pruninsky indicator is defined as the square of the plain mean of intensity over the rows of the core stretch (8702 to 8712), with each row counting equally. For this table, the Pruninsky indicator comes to 128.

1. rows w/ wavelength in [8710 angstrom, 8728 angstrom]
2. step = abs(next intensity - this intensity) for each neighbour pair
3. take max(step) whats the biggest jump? 1.42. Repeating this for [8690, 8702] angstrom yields 1.90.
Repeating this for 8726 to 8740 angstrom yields 2.65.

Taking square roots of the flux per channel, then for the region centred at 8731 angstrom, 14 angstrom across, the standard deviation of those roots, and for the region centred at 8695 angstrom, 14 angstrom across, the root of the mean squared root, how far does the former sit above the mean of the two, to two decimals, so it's -1.51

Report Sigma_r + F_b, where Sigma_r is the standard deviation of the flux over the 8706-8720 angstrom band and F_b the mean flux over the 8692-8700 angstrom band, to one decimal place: 10.0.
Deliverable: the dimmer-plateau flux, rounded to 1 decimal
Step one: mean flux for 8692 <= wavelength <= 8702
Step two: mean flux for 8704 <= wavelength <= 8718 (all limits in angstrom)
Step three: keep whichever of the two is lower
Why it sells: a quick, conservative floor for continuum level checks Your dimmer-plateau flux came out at 9.6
